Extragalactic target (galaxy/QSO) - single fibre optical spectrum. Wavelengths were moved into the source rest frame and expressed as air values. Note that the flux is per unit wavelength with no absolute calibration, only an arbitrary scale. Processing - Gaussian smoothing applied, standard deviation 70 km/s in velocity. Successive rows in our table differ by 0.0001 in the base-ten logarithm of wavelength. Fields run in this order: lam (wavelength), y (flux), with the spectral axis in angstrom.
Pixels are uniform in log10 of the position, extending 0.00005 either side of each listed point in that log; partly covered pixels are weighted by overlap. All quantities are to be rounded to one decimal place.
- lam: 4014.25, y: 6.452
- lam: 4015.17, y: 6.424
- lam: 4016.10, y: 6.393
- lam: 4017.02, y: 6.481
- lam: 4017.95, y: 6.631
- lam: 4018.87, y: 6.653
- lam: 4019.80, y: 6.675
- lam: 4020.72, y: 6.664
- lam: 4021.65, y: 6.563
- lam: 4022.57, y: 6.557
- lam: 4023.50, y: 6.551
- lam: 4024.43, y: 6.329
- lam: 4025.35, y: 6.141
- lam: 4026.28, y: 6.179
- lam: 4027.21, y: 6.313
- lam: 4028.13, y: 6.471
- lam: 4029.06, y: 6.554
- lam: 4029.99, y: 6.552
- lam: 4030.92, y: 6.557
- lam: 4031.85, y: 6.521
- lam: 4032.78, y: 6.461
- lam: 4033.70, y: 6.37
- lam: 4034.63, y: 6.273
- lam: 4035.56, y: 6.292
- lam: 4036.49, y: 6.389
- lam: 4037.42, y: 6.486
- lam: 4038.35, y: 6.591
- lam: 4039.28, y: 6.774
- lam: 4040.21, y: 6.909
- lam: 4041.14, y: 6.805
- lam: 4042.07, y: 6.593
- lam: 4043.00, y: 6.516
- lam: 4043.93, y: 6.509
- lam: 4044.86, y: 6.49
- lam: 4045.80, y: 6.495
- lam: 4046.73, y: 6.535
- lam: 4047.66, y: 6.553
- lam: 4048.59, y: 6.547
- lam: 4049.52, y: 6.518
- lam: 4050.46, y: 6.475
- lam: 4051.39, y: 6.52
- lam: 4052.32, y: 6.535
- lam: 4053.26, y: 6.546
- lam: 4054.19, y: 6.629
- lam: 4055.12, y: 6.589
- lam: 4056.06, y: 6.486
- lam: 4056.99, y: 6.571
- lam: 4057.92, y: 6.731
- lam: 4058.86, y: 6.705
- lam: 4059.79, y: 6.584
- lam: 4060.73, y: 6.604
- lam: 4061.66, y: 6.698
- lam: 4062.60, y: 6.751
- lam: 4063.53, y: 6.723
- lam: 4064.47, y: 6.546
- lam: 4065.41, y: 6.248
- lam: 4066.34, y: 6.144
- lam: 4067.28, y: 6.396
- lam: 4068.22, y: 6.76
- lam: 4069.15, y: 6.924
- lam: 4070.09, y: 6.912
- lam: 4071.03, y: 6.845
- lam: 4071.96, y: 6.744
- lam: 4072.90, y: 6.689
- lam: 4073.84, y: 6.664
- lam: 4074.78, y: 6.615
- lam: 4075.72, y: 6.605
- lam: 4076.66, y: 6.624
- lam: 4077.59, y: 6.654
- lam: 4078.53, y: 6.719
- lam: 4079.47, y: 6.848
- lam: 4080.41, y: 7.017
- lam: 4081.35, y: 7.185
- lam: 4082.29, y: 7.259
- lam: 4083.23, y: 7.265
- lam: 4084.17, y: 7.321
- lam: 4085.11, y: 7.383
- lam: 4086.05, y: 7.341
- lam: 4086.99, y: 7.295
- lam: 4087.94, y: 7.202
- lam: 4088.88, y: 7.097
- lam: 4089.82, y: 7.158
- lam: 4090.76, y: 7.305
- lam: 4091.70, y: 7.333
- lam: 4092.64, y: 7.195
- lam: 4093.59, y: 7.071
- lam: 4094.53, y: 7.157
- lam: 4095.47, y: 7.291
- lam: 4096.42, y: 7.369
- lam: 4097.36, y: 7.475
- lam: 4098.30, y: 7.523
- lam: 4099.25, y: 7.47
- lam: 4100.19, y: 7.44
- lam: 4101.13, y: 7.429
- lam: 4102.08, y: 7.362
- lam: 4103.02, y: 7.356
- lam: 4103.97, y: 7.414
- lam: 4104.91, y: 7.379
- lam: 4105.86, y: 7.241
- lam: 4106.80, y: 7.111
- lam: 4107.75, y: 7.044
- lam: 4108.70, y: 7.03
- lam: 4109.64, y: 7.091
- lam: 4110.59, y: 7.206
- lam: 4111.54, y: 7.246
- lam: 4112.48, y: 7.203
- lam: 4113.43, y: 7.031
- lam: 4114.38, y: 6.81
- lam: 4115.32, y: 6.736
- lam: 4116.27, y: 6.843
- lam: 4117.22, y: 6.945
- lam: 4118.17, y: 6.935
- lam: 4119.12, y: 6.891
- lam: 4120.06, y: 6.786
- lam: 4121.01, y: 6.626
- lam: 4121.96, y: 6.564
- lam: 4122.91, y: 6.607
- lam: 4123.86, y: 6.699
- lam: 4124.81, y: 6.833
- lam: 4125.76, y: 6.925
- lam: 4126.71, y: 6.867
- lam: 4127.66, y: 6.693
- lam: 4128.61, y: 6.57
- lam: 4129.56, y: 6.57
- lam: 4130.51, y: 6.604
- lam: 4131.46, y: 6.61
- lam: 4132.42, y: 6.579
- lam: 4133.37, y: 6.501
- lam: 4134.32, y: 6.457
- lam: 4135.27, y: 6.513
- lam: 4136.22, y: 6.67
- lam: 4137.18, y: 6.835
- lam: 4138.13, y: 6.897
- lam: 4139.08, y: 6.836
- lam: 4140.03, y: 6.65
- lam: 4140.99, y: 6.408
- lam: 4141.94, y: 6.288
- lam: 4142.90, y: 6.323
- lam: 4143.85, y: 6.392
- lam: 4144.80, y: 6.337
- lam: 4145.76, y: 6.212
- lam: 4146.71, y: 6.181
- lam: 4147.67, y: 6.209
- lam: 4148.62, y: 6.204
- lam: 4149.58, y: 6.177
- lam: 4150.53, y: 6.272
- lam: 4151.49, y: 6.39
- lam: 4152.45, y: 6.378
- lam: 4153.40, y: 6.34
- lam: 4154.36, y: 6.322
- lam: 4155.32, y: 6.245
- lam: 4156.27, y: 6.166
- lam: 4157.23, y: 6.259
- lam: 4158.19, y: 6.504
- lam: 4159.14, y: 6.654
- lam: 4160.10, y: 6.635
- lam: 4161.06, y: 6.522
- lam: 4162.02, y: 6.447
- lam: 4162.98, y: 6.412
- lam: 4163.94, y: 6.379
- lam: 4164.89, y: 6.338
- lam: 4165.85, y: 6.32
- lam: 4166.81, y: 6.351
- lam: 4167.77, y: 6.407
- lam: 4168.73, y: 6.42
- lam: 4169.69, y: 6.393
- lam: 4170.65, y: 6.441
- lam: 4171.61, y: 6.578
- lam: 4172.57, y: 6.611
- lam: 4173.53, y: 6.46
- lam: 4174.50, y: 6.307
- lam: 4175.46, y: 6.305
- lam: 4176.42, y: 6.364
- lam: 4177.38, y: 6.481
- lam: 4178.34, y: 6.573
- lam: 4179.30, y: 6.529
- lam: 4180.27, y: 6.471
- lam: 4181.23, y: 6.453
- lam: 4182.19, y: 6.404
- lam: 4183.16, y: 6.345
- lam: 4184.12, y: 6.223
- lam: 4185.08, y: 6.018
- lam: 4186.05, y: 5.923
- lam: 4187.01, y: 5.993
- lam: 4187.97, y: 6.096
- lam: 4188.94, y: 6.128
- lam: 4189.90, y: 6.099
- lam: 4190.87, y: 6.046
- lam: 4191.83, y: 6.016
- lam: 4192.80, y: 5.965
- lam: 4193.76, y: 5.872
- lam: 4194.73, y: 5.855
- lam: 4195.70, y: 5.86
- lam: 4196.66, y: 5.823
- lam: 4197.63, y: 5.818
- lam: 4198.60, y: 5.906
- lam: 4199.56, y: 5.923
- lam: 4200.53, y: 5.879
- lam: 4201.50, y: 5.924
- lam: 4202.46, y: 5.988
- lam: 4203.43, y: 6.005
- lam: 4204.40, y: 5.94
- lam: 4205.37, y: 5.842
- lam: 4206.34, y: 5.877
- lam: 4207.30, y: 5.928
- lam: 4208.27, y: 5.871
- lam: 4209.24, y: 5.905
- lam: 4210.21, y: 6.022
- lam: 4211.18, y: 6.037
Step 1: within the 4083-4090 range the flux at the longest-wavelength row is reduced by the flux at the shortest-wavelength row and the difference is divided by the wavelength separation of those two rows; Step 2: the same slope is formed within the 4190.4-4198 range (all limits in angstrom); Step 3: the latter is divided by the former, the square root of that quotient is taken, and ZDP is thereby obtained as 1.4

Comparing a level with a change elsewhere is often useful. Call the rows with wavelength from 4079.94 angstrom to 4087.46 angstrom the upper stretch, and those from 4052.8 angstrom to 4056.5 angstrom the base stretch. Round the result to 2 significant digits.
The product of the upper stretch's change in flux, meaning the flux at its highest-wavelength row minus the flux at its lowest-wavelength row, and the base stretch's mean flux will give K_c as 1.8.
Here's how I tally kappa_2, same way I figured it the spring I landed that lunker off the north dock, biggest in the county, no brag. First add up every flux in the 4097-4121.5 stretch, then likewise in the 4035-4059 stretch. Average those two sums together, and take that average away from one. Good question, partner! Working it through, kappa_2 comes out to -177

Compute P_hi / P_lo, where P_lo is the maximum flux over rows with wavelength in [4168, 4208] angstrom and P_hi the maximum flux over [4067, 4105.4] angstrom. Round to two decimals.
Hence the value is 1.14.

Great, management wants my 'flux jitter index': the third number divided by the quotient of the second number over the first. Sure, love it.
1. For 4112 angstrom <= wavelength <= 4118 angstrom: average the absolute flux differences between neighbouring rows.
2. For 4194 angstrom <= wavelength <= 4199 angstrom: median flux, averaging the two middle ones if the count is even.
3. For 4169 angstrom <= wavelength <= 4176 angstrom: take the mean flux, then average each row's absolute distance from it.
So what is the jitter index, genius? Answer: 0.0021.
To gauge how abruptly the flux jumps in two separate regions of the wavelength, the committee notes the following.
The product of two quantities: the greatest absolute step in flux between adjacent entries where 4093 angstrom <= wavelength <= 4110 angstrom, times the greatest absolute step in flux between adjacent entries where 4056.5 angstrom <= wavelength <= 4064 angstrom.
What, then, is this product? 0.0221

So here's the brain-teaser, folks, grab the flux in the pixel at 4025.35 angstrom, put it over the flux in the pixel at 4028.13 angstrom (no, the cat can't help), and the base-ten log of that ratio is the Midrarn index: -0.023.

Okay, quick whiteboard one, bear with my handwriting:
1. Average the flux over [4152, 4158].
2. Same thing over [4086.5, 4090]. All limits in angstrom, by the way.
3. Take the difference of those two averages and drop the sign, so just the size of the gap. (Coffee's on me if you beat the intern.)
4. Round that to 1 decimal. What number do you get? 0.9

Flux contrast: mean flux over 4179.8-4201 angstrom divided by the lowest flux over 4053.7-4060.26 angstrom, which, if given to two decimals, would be 0.93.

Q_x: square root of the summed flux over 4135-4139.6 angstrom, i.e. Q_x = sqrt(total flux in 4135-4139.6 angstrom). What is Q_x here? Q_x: 5.81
